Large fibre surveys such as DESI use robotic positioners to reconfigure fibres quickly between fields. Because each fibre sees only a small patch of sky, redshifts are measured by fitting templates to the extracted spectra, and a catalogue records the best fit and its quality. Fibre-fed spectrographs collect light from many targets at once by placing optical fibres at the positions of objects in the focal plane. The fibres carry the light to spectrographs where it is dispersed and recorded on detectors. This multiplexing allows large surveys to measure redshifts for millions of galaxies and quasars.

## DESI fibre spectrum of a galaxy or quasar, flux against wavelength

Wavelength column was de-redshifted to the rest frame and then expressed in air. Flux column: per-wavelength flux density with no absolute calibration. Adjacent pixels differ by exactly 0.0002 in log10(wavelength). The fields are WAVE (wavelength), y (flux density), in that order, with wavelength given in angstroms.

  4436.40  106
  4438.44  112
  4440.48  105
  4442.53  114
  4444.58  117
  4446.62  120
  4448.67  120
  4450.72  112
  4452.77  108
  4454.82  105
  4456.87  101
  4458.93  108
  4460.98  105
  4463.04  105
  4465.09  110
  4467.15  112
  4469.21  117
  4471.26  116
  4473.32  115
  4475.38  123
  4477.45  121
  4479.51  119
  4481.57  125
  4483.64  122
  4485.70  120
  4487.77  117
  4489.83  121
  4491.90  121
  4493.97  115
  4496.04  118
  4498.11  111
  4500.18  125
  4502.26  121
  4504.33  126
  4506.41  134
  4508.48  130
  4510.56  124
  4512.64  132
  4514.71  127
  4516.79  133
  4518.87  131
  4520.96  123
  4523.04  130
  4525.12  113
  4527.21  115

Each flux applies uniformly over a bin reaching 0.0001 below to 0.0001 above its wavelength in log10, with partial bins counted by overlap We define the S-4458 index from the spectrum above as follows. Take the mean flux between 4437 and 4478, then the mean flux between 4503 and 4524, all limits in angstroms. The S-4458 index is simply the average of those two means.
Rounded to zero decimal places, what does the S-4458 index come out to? 121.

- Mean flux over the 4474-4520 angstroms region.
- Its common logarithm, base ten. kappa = 2.09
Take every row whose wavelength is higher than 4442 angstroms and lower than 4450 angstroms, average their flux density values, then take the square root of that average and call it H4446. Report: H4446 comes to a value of 10.9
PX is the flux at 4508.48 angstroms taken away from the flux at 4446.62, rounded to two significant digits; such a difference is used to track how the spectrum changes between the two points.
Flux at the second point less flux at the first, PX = -10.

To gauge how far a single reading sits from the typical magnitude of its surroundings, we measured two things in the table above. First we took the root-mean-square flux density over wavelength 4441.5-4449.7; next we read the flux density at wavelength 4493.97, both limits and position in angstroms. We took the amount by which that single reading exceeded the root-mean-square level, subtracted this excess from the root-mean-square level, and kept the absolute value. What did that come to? 121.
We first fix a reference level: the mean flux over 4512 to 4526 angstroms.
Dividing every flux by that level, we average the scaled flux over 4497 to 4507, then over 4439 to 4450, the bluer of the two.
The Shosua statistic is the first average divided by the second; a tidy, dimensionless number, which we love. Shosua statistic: 1.07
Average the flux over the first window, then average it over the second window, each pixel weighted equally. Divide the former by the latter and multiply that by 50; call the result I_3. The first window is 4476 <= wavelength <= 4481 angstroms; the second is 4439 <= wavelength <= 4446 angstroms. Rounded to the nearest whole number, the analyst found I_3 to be 54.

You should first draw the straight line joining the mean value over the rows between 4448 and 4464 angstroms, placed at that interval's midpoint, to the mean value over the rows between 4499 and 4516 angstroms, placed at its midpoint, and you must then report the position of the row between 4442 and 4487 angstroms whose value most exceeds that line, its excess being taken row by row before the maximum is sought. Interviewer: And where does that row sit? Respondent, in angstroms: 4446.62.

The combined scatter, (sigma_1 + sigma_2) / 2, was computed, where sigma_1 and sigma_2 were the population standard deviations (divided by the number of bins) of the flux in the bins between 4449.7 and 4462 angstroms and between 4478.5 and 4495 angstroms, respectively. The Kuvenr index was 3.1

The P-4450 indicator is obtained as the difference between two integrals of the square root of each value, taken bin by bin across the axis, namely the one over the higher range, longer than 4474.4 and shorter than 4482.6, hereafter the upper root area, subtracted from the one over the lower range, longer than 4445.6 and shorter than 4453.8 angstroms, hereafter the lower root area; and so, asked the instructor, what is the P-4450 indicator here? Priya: -3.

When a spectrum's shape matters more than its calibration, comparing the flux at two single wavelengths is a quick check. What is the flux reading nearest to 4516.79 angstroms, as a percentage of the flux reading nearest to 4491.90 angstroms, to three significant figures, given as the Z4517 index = 110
